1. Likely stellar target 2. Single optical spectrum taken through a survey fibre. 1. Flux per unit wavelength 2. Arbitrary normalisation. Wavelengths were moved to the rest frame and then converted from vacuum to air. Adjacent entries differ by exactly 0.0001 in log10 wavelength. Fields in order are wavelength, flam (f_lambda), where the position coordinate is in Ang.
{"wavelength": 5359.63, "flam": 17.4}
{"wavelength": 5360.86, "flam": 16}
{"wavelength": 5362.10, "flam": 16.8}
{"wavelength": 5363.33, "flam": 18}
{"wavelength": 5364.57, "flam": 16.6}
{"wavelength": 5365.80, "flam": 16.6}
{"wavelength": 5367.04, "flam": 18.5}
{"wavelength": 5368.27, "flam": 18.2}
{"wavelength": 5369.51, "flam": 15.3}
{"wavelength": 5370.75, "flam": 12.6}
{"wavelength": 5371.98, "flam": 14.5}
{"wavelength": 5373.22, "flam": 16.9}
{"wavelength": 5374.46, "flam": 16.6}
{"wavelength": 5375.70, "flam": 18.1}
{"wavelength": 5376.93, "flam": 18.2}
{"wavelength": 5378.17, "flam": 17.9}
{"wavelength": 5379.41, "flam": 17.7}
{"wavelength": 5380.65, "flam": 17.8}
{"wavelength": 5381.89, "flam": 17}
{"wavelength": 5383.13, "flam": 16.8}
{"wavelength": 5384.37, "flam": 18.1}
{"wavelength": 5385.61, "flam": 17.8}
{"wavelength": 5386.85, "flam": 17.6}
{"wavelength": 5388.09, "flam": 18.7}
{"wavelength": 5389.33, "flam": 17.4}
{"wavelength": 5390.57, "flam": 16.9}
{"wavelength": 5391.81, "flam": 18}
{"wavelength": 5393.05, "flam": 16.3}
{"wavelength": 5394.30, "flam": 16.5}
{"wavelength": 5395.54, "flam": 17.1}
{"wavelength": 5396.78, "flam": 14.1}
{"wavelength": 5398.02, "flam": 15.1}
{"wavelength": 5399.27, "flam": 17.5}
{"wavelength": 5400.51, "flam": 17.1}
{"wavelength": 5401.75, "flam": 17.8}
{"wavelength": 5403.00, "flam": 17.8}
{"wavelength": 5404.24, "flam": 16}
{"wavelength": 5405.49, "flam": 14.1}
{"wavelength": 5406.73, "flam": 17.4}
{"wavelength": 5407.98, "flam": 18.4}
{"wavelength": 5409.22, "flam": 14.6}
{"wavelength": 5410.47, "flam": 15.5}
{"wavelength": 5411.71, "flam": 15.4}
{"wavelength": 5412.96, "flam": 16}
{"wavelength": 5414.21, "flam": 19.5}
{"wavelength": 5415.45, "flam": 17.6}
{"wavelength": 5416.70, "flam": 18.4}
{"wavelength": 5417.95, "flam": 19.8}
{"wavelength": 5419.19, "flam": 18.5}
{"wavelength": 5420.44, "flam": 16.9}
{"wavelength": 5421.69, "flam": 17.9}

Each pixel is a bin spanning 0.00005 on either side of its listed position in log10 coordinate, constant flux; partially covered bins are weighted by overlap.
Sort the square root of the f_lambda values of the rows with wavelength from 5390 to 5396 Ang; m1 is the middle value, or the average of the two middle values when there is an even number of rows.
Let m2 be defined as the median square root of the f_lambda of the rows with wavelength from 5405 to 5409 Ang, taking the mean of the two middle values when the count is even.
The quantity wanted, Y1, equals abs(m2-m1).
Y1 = 0.060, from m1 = 4.11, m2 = 4.17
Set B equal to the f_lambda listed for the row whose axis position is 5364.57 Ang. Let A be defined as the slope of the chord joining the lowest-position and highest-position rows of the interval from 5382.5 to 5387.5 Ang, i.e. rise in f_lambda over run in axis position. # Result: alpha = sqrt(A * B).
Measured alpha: 1.9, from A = 0.2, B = 16.6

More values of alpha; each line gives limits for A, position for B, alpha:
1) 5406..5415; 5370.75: 1.9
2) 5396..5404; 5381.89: 3.2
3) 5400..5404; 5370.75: 1.9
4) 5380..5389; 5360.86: 1.4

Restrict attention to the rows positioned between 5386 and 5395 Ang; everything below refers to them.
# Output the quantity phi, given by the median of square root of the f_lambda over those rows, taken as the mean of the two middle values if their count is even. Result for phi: 4.17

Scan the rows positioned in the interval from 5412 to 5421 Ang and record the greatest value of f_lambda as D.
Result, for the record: 19.8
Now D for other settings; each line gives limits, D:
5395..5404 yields 17.8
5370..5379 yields 18.2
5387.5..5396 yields 18.7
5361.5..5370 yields 18.5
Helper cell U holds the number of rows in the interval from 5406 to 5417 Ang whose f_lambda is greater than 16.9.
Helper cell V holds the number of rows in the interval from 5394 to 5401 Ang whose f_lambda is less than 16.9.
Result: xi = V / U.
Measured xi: 0.6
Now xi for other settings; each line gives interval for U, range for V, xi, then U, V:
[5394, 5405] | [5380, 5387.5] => 0.2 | 5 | 1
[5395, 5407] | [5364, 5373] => 0.8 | 6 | 5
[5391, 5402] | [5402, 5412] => 1.0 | 5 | 5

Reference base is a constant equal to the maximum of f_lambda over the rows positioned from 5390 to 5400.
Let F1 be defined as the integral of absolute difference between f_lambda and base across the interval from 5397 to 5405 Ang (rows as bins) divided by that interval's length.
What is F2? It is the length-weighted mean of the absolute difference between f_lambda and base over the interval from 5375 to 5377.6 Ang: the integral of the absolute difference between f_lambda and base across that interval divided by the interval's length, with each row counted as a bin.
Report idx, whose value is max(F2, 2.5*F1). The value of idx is 3.3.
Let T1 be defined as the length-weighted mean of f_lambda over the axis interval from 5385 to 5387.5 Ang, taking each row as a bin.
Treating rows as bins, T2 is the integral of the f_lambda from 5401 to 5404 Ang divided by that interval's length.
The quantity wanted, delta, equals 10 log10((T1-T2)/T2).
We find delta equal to -20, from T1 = 17.7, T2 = 17.6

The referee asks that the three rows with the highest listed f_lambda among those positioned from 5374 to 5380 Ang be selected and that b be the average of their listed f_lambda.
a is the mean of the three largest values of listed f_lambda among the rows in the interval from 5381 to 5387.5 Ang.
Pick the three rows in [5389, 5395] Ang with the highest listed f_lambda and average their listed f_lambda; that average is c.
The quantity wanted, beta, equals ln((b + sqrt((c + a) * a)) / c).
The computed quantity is 0.91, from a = 17.8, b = 18.1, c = 17.4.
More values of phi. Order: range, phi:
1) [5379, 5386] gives 4.21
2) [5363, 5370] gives 4.16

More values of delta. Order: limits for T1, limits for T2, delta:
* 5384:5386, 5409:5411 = -7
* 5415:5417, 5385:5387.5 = -19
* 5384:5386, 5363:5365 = -14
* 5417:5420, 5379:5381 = -12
